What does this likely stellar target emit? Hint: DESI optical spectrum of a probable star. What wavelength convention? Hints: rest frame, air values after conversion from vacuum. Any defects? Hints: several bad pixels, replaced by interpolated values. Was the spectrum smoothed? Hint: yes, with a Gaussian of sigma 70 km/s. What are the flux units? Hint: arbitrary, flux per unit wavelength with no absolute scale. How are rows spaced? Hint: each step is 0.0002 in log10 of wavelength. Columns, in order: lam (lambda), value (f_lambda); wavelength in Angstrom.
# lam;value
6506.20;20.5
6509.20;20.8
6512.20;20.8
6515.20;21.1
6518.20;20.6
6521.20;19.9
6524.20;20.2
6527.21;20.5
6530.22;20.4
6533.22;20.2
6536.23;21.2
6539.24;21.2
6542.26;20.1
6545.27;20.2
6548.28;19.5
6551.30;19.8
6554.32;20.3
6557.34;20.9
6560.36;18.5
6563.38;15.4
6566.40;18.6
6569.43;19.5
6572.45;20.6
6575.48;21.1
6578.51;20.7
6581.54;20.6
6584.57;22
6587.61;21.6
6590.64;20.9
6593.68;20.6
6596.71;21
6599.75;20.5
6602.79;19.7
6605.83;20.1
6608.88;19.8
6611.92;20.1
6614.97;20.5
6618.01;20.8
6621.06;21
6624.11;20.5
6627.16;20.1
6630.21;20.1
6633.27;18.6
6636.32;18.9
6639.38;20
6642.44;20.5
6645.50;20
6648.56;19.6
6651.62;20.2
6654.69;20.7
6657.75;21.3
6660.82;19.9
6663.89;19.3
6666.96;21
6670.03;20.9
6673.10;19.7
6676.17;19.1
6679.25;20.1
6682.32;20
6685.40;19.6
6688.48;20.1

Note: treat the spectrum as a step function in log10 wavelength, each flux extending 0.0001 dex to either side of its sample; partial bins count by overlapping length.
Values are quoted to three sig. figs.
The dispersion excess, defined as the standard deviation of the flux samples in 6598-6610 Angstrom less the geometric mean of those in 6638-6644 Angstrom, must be -19.9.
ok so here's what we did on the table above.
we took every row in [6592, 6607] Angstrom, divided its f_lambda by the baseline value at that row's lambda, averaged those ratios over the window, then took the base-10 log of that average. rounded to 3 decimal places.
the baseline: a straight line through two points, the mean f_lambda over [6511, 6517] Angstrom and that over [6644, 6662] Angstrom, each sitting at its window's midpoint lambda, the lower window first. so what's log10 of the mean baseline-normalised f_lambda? -0.003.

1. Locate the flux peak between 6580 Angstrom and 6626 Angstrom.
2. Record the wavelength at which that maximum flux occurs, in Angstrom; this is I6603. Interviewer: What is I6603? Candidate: 6584.57 Angstrom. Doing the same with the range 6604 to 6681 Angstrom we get 6657.75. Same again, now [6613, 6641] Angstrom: 6621.06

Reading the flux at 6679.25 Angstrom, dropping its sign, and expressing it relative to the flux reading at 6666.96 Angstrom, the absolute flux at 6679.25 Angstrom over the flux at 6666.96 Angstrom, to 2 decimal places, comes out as 0.96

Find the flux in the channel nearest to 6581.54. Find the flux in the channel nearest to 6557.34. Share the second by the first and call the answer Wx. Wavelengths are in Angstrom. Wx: 1.01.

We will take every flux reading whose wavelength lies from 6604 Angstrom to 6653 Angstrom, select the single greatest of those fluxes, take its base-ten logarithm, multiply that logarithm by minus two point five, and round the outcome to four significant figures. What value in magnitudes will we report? -3.306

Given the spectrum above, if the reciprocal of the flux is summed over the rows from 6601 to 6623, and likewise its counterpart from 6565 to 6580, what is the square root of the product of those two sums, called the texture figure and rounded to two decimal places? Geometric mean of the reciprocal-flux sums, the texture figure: 0.29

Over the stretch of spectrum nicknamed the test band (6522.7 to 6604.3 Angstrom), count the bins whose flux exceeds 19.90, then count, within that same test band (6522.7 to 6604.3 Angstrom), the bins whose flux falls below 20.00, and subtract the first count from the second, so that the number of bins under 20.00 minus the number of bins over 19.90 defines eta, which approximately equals -13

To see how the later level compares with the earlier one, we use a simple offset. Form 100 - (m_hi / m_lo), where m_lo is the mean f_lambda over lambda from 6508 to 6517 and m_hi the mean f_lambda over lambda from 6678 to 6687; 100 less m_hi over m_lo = 99.0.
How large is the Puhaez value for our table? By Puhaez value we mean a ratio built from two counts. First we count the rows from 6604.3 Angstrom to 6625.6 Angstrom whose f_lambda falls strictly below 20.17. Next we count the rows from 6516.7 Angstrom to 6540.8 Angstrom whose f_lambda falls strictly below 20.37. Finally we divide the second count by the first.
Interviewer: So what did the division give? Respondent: 1.0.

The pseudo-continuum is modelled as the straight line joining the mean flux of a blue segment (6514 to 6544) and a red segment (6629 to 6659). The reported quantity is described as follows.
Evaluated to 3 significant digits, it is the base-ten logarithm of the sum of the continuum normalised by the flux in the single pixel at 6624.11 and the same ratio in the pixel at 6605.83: 0.297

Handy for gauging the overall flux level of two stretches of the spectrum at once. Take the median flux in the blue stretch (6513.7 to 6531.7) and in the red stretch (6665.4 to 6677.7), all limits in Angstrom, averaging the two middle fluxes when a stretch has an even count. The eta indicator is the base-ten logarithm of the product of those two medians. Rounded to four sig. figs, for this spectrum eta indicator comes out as 2.618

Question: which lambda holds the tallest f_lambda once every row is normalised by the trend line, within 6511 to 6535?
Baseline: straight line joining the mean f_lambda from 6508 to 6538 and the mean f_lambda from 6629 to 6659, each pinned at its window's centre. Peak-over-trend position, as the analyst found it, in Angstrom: 6515.20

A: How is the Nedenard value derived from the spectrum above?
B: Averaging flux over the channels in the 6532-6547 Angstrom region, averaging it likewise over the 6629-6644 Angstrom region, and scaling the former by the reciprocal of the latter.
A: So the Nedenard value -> 1.05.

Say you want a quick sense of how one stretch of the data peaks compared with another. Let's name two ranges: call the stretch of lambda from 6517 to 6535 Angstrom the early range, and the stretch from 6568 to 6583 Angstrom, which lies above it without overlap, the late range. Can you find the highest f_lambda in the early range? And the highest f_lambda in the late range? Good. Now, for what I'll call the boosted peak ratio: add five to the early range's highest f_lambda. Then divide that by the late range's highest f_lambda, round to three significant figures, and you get 1.21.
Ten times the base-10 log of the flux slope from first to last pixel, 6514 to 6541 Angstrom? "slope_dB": -23.8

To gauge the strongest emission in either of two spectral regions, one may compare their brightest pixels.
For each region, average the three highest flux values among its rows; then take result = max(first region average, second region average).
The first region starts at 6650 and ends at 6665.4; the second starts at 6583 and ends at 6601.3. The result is 21.5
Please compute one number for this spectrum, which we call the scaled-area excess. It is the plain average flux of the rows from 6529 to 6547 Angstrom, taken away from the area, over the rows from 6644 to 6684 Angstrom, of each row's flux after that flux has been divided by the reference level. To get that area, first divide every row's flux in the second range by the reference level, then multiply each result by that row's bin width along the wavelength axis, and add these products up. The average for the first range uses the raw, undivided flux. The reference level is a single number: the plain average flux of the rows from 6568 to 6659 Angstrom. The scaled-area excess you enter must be 19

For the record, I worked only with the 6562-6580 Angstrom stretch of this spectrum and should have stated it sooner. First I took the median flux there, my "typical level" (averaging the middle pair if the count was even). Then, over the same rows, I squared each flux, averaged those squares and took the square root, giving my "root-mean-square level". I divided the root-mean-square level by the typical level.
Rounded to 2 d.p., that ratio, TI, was 0.97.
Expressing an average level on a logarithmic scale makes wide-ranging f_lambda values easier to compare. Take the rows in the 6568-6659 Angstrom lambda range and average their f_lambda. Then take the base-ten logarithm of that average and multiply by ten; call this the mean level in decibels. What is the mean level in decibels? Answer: 13.1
